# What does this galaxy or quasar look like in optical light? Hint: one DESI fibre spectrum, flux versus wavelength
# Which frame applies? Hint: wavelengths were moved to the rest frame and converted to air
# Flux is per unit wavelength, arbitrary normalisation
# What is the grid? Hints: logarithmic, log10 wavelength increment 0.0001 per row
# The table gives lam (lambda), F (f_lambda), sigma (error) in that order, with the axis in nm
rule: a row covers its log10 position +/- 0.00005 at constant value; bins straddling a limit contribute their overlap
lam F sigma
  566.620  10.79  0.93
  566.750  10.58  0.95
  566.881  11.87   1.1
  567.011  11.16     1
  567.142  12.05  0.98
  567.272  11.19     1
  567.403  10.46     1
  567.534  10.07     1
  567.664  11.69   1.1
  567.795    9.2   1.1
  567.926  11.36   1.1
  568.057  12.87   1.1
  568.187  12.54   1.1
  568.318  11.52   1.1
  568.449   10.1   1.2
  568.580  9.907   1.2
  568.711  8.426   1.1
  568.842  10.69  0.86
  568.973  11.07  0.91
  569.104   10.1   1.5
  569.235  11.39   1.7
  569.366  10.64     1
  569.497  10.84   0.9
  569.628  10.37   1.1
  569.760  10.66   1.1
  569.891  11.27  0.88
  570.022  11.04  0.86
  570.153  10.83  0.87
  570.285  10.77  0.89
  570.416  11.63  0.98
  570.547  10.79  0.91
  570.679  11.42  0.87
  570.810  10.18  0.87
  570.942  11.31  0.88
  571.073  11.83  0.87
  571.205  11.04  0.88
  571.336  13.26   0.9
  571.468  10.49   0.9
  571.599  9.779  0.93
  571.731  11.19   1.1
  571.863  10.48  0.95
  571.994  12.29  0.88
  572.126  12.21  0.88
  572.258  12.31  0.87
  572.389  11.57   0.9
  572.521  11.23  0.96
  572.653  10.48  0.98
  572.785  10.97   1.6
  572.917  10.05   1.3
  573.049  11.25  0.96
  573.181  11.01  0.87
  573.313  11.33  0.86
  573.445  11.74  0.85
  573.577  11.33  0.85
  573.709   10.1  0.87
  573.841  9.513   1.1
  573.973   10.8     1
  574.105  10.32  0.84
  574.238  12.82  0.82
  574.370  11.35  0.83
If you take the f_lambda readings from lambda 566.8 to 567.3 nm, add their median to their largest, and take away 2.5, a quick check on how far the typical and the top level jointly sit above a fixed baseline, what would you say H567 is 21.1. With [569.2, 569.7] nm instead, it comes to 19.6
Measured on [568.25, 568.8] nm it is 19.0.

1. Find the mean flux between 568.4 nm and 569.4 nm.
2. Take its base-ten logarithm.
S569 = 1.012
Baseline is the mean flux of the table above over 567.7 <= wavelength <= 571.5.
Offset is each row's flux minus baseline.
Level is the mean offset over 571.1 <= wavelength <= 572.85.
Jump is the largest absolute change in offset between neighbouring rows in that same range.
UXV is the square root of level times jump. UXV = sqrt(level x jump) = 1.03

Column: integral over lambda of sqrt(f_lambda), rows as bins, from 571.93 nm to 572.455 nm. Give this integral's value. 1.83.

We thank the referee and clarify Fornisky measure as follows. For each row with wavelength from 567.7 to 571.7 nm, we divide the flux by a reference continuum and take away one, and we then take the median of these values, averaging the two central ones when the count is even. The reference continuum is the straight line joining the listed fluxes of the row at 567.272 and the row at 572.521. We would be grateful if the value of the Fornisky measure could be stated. -0.0334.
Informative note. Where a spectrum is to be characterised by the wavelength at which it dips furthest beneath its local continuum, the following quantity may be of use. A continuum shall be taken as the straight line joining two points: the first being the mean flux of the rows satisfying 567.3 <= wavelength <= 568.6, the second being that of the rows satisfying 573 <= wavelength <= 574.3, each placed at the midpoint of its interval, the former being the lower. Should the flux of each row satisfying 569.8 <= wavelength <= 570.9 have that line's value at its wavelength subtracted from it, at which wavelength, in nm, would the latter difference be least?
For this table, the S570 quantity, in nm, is 570.810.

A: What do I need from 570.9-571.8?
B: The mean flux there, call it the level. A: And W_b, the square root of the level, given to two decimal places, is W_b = 3.36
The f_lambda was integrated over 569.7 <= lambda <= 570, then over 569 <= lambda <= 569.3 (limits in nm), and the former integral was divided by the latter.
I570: 1.0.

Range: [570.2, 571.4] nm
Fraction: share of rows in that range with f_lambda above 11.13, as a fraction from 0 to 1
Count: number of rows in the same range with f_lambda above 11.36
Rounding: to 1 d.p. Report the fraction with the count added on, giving 4.6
